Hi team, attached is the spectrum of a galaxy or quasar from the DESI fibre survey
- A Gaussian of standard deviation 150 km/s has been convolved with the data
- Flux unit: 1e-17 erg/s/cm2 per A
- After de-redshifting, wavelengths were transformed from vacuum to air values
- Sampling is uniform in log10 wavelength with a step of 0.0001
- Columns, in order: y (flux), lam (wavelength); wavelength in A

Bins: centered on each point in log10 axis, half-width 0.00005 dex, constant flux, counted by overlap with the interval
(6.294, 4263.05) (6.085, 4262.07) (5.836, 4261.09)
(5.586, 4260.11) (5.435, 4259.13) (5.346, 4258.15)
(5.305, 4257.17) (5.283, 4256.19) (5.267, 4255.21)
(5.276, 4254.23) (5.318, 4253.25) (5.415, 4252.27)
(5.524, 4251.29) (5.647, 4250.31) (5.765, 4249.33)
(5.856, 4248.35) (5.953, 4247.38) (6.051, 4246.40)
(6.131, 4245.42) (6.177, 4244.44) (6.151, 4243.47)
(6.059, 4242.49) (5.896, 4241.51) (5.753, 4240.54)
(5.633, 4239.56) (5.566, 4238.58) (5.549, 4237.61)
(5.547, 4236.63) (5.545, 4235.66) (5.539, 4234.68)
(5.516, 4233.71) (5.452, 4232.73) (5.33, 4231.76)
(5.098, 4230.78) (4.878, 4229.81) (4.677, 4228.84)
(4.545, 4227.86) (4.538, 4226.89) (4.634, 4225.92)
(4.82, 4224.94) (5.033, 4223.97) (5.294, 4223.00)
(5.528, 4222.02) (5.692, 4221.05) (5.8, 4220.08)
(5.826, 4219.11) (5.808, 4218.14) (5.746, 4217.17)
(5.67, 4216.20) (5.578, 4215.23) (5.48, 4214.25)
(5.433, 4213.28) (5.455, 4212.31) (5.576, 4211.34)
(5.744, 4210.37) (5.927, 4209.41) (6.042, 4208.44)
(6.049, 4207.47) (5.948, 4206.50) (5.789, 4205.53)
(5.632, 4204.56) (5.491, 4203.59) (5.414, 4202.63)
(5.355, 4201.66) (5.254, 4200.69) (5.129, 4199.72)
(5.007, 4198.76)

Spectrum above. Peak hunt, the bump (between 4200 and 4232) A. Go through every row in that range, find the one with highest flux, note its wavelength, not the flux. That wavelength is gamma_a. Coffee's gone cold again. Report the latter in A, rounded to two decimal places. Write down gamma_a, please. 4207.47 A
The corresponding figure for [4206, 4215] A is 4207.47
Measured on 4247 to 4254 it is 4247.38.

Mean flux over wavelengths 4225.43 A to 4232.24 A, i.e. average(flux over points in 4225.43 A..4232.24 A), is 4.81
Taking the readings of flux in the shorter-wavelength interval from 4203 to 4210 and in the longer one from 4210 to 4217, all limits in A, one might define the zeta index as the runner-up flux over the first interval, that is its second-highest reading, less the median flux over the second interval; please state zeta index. 0.5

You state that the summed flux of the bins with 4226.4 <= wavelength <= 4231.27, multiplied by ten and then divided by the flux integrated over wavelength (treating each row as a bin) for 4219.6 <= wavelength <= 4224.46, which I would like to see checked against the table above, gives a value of 8.9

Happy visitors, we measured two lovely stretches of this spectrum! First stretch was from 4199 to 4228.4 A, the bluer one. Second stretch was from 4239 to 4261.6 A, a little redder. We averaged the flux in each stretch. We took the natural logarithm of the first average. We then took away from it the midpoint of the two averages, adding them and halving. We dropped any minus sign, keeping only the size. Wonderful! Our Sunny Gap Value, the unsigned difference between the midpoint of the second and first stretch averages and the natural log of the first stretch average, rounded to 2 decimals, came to 3.88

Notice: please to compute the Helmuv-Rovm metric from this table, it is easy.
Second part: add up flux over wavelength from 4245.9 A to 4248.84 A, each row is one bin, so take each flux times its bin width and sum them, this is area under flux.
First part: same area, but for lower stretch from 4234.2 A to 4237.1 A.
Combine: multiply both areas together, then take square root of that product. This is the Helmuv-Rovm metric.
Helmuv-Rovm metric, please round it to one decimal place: 16.8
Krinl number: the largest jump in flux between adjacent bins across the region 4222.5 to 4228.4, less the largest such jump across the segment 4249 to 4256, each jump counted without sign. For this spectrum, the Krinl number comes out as 0.14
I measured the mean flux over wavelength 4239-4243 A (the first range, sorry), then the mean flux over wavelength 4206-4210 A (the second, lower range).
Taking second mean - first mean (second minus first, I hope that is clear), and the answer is 0.2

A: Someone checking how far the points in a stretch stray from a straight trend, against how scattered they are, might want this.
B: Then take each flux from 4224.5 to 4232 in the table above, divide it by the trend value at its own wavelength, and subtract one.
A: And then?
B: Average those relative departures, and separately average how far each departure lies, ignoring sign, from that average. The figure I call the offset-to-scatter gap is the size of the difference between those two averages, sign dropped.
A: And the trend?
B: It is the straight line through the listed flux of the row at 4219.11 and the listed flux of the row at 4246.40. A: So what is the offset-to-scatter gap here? 0.22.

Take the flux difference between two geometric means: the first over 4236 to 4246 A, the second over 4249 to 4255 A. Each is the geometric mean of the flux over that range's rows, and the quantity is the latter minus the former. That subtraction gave -0.4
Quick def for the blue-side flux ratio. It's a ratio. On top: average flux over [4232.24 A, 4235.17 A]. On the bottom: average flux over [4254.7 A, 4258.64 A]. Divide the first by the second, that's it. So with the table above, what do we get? 1.04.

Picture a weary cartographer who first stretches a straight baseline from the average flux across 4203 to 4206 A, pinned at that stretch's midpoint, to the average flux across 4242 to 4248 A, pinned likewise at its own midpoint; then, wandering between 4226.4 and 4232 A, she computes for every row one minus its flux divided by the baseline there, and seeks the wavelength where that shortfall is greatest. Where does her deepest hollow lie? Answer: 4227.86 A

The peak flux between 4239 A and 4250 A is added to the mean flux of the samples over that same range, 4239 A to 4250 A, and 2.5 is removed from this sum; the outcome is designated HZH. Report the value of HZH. 9.62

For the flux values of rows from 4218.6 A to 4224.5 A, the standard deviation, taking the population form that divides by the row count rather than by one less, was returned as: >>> 0.29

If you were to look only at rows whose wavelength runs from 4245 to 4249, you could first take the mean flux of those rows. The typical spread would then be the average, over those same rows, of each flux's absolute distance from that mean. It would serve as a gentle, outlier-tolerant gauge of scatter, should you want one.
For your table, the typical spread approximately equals 0.09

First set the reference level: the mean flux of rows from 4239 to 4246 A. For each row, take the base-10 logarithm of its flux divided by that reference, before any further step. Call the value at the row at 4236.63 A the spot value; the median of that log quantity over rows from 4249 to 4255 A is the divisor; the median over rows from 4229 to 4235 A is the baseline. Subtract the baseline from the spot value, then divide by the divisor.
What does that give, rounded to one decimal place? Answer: -0.3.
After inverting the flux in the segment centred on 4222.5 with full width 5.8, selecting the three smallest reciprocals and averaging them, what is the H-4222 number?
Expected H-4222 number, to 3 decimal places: 0.176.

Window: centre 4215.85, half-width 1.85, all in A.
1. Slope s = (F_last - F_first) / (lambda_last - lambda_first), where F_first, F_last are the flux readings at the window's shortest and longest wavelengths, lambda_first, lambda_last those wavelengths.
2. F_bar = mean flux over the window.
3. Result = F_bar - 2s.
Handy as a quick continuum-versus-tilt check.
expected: 5.44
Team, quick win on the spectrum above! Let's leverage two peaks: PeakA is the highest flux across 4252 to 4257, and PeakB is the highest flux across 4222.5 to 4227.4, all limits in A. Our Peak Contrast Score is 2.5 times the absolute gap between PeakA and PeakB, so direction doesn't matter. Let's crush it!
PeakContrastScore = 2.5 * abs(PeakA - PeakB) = 0.30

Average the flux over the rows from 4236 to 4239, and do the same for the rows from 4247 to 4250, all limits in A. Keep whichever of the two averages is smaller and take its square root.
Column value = 2.36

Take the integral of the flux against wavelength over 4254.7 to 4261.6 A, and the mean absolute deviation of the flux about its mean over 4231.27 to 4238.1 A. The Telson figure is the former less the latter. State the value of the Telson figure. 37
